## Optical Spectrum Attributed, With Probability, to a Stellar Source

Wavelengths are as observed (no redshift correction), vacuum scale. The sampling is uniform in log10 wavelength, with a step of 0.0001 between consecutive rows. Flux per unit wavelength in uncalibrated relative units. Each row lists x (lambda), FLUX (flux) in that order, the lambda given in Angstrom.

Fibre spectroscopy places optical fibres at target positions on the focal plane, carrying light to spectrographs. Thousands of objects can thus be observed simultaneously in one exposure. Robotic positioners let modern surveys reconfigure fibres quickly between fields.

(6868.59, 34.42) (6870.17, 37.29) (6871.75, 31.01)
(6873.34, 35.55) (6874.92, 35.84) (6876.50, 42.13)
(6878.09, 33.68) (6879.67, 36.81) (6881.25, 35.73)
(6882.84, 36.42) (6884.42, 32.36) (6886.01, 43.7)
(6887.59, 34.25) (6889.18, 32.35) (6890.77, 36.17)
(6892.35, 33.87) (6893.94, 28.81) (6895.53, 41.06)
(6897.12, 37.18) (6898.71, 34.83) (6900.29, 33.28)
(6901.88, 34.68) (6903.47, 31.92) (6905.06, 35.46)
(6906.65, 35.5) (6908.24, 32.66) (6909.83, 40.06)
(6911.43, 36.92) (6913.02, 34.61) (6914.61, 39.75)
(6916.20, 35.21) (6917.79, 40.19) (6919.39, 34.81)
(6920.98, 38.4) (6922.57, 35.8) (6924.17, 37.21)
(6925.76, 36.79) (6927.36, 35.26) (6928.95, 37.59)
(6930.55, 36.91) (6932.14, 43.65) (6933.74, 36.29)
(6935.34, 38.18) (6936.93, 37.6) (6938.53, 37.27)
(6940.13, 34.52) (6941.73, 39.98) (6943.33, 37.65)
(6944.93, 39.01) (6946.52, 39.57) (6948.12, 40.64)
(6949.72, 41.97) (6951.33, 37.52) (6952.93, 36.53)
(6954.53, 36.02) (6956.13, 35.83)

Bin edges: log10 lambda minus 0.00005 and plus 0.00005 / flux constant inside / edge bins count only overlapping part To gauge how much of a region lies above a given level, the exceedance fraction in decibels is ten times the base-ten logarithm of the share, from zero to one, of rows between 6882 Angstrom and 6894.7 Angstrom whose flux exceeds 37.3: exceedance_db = -9.0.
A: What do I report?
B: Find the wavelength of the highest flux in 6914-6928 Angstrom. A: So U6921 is 6917.79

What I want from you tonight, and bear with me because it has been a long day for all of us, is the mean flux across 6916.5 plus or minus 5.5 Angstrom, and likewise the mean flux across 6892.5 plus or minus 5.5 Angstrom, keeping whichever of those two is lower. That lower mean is 34.8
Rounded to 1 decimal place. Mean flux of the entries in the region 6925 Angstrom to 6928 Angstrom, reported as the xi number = 36.0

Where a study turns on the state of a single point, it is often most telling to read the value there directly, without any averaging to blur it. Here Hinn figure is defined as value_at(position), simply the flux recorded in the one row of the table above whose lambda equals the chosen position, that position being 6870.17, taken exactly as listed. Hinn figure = 37.29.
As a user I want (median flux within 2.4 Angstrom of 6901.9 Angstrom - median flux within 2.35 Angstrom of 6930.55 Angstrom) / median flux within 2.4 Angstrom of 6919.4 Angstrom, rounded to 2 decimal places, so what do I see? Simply -0.11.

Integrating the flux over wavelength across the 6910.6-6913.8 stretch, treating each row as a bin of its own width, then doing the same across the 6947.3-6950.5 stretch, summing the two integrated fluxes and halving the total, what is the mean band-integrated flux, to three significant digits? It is 123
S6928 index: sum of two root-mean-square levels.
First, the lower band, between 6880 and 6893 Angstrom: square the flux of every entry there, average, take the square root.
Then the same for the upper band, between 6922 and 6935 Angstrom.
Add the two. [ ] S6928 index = 73.3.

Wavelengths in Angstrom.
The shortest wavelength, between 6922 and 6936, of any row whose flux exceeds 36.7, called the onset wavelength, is 6924.17 Angstrom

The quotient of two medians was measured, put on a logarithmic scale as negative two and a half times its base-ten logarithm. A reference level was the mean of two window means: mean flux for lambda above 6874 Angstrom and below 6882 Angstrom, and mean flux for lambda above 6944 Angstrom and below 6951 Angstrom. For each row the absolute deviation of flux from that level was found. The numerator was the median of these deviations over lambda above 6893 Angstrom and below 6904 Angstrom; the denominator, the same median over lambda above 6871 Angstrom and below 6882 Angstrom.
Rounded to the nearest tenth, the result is -0.3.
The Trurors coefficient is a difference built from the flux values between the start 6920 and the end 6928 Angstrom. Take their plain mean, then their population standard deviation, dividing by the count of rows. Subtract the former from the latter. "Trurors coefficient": -35.6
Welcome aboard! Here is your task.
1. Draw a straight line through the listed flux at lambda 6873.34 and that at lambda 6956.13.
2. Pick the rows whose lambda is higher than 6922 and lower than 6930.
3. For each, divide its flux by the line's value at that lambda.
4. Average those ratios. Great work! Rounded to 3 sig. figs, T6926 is 1.02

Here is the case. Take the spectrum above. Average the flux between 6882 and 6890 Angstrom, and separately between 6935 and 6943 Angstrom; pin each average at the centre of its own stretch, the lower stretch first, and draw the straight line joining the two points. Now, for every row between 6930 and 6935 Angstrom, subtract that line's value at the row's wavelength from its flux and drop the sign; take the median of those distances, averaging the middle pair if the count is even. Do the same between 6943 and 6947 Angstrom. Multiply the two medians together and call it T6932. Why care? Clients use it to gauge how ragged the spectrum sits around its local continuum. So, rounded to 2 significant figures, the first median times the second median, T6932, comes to 1.4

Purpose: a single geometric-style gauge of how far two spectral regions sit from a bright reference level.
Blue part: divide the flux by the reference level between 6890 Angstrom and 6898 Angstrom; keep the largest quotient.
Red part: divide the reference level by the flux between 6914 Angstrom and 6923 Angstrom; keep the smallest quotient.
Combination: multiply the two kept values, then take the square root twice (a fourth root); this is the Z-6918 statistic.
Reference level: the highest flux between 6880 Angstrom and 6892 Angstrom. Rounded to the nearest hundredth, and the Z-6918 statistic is 1.01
